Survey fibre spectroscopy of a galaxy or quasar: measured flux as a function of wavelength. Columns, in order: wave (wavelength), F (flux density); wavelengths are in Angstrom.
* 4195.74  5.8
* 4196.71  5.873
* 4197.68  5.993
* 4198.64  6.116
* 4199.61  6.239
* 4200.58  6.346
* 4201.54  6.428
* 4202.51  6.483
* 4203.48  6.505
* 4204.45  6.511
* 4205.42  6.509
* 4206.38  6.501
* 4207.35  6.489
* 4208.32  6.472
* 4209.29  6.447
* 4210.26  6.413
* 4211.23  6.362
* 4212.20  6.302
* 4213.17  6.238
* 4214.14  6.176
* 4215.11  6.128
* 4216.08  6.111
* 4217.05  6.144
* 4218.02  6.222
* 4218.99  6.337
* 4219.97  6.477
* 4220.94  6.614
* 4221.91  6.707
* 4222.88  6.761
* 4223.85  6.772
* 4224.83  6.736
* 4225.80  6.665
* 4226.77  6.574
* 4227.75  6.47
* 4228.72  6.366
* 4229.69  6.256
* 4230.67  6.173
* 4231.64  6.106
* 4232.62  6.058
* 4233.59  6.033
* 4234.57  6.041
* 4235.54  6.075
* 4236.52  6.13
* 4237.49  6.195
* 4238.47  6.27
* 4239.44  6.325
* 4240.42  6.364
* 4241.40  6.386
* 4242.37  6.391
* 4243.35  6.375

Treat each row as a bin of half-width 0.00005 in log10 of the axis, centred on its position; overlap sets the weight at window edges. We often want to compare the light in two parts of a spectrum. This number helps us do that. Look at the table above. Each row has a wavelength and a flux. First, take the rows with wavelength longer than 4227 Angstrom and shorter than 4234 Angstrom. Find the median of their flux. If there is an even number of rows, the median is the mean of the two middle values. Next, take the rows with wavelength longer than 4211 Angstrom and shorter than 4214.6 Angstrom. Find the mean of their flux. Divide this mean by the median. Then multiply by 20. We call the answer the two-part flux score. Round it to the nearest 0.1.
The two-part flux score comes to 20.3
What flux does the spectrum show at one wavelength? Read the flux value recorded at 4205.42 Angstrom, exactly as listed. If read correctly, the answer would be 6.509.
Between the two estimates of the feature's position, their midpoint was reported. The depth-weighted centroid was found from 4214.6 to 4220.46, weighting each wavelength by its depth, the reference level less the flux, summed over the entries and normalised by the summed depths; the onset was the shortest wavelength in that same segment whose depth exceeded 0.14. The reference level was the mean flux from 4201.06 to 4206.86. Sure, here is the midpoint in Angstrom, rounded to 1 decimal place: 4215.9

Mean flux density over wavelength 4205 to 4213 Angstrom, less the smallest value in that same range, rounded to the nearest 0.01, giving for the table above 0.13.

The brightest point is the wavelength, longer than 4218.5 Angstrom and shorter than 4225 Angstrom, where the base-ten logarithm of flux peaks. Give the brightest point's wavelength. 4223.85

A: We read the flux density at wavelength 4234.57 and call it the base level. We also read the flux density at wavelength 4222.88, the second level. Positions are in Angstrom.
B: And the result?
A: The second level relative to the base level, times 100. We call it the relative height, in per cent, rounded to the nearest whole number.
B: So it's 112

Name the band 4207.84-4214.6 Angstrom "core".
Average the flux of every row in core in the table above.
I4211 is 6.34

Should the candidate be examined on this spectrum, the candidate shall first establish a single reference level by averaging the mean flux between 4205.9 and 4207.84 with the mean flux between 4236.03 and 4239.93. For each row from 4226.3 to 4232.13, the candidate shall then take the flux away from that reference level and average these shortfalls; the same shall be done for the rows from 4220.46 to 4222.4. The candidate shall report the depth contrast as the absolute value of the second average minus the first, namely 0.34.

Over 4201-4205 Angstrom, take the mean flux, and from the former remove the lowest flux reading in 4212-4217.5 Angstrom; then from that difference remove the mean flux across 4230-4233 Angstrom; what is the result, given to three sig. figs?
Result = -5.74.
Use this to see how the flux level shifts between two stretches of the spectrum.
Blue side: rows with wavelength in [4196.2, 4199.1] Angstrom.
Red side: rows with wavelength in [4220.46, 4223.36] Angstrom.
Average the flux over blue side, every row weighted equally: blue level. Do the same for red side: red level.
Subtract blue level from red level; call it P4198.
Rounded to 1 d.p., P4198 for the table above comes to 0.7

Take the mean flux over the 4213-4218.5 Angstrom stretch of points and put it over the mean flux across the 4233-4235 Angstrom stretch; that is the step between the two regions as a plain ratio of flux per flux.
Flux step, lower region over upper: 1.022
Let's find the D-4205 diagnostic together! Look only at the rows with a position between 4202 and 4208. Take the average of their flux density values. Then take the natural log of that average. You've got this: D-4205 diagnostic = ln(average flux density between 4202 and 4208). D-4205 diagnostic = 1.87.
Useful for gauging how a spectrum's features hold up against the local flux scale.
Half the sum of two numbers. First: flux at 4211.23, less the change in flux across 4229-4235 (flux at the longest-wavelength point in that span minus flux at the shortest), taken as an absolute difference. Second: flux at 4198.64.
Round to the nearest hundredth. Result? 6.35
